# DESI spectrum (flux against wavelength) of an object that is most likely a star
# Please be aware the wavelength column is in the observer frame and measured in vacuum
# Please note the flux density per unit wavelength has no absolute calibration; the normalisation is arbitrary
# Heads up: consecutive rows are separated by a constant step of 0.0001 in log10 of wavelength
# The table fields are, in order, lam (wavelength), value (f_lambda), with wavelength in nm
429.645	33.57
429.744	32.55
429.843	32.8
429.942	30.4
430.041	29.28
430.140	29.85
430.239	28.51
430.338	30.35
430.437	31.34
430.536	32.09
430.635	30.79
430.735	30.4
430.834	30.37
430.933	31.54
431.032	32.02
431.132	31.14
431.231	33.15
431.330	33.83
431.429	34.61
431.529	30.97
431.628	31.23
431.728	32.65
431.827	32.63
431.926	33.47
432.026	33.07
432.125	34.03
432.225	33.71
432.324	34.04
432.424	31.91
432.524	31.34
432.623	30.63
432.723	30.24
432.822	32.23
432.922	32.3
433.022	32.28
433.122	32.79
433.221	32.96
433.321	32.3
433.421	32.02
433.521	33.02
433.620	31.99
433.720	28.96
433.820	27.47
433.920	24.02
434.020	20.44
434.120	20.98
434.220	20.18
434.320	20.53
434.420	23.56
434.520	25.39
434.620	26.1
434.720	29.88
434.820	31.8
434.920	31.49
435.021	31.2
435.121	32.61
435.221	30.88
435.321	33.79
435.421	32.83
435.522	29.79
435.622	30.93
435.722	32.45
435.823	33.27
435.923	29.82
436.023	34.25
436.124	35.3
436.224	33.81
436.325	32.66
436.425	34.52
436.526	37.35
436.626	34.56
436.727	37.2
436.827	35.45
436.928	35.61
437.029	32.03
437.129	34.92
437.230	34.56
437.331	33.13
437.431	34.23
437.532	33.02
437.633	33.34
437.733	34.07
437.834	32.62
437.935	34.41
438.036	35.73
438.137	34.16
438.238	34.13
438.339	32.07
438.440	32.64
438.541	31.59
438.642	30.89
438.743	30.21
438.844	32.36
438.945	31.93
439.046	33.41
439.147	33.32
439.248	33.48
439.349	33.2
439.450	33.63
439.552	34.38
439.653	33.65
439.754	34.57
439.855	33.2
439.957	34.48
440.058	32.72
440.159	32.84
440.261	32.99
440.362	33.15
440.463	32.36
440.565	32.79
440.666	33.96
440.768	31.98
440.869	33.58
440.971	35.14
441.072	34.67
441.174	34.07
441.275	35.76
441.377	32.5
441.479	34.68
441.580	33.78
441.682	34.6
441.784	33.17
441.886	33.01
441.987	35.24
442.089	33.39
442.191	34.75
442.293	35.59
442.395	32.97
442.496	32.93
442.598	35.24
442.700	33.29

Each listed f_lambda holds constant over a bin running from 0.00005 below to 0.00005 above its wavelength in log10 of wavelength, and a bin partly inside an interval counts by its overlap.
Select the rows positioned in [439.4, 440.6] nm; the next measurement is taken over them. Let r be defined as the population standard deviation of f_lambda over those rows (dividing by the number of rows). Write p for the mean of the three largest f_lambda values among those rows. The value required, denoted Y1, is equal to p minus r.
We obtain 33.8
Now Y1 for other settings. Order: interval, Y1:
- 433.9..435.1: 27.1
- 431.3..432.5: 33.1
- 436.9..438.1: 34.3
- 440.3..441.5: 34.0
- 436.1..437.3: 35.2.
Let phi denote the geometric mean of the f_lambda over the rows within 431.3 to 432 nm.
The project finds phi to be 32.7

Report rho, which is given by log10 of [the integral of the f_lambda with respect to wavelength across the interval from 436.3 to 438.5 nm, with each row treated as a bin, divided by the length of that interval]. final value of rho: 1.53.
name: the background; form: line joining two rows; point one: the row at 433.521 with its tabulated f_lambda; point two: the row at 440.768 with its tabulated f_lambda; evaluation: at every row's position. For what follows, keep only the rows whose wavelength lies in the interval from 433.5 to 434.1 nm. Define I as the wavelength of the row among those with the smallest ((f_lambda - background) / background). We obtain 434.020 nm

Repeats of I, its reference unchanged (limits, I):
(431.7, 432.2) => 431.827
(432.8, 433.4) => 432.822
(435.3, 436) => 435.522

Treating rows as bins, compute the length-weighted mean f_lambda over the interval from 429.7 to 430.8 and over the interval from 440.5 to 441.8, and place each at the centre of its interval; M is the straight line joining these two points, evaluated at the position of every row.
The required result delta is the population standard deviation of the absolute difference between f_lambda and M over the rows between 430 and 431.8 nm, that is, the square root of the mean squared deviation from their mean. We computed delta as 1.0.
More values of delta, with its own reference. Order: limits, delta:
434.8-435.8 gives 0.7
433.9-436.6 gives 3.9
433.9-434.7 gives 2.2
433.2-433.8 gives 0.9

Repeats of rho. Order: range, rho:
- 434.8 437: 1.52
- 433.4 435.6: 1.45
